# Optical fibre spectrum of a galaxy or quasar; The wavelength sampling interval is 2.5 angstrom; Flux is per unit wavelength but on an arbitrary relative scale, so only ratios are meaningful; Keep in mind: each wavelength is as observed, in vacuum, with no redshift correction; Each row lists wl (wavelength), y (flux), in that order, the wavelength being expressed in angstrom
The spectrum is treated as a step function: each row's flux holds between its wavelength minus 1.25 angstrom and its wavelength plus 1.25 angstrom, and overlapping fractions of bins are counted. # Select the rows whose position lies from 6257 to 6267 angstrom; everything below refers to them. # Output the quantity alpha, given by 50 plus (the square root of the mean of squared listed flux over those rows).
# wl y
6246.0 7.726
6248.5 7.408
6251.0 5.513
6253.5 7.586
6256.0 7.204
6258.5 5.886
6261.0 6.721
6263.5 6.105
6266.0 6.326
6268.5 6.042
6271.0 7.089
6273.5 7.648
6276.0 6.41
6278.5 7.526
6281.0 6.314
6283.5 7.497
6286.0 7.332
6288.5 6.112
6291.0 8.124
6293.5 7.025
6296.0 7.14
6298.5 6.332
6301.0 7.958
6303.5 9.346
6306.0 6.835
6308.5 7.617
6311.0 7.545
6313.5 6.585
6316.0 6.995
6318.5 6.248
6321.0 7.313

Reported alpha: 56.3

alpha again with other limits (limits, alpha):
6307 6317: 57.2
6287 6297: 57.1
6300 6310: 58.0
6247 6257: 57.0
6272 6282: 57.0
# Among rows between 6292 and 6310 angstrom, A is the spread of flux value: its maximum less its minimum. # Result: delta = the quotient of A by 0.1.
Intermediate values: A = 3.0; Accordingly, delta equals 30.1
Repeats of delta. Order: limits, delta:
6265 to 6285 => 16.1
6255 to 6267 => 13.2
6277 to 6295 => 20.1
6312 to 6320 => 7.5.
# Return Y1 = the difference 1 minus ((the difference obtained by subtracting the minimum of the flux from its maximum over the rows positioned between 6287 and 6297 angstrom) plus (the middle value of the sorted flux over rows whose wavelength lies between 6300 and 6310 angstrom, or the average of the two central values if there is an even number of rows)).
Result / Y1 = -8.8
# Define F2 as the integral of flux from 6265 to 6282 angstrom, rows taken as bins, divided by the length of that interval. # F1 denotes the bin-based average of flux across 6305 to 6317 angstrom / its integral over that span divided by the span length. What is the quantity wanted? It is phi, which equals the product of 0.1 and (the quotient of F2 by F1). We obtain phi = 0.095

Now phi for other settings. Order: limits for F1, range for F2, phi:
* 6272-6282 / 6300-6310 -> 0.113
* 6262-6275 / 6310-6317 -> 0.106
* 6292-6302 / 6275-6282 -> 0.095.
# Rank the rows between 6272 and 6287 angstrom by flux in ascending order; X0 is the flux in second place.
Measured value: 6.41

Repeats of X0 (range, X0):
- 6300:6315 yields 6.835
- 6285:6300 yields 6.332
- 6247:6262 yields 5.886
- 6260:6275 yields 6.105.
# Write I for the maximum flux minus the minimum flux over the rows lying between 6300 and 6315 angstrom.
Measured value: 2.8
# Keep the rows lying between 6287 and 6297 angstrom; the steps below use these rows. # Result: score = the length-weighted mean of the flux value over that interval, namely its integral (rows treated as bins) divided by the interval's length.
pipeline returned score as 7.1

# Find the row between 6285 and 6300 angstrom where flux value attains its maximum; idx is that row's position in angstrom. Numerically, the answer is 6291.0 angstrom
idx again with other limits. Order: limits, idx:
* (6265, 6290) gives 6273.5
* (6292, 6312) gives 6303.5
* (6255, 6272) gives 6256.0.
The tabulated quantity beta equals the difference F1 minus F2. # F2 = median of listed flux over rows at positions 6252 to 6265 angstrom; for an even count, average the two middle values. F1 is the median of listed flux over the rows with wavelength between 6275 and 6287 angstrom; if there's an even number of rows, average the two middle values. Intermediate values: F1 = 7.3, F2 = 6.7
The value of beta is 0.6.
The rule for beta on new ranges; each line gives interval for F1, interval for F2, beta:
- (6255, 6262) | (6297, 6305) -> -1.2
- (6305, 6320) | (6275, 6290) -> 0.0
